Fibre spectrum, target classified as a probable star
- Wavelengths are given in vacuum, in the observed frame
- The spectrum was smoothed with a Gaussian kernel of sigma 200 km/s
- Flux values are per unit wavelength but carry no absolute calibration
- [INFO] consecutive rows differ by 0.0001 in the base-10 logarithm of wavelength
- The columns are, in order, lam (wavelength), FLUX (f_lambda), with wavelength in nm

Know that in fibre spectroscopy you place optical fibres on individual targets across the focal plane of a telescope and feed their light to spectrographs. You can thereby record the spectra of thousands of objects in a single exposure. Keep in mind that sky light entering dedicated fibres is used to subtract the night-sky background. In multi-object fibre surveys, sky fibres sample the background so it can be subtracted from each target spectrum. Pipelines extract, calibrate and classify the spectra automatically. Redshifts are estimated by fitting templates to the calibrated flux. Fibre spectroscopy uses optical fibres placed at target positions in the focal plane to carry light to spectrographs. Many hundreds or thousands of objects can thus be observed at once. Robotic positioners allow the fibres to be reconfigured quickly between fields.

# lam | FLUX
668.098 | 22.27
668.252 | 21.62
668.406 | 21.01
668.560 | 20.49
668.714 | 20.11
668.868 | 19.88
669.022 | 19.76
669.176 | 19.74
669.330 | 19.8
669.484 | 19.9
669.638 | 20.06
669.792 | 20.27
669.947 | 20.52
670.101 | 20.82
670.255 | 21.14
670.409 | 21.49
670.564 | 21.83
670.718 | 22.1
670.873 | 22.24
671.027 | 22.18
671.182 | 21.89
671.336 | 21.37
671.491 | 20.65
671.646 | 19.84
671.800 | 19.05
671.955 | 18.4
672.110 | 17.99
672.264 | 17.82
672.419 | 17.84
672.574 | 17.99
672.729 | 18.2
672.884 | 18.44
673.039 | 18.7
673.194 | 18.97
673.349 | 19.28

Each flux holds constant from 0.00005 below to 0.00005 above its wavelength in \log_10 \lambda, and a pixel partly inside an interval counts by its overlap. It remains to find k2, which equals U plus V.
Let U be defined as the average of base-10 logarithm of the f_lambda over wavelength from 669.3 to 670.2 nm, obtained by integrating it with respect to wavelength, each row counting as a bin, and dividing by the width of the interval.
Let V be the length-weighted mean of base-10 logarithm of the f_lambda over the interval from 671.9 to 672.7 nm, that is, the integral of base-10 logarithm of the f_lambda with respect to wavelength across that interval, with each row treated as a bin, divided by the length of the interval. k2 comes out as 2.56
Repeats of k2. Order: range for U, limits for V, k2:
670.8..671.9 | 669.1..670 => 2.62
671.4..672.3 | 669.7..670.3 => 2.59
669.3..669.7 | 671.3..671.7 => 2.61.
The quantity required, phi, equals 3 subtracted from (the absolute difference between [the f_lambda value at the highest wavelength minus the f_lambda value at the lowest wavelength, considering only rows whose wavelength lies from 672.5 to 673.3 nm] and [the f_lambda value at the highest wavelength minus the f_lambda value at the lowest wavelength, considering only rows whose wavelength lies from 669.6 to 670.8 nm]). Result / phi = -1.94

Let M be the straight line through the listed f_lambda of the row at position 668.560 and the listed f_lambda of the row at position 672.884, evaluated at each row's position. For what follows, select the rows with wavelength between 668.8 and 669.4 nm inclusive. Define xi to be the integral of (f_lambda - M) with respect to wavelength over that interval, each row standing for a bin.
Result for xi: -0.3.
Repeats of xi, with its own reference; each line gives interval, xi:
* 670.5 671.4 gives 2.3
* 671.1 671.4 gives 0.7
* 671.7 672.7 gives -0.5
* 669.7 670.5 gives 0.9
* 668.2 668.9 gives 0.1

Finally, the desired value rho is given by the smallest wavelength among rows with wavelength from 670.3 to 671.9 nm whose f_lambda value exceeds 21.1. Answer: 670.409 nm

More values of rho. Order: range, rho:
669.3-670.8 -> 670.255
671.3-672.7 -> 671.336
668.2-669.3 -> 668.252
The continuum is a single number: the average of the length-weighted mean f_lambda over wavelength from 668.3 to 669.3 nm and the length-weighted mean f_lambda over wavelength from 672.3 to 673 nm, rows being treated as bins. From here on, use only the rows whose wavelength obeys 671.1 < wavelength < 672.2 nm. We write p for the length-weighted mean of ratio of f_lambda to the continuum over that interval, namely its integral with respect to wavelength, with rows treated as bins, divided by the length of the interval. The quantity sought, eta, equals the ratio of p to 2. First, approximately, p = 1.04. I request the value 0.52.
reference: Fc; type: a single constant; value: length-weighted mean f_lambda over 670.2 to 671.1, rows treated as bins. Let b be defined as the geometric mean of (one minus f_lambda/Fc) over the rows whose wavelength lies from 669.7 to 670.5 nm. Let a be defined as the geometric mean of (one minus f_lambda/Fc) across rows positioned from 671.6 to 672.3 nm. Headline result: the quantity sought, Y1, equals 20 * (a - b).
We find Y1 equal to 2.1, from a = 0.143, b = 0.041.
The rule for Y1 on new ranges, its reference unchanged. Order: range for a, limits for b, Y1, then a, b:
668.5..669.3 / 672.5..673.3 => -1.4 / 0.084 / 0.154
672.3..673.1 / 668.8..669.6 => 1.4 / 0.165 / 0.093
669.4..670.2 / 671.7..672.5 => -1.9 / 0.068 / 0.165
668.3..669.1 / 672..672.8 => -2.2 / 0.070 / 0.177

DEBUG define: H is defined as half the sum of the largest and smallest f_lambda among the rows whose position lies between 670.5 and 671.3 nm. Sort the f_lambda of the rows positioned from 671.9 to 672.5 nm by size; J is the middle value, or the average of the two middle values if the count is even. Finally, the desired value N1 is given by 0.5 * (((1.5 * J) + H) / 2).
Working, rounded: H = 22.0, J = 17.9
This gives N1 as 12.2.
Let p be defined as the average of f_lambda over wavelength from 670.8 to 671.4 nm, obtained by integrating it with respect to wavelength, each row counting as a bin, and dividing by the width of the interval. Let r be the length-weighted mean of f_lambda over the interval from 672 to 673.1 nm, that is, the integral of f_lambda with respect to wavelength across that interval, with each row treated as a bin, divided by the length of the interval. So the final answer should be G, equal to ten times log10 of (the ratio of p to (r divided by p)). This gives 14.2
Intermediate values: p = 22.0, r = 18.1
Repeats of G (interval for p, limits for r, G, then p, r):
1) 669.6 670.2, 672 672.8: 13.7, 20.5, 18.0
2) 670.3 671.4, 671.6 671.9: 13.9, 21.9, 19.4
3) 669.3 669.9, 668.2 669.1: 12.9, 20.0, 20.4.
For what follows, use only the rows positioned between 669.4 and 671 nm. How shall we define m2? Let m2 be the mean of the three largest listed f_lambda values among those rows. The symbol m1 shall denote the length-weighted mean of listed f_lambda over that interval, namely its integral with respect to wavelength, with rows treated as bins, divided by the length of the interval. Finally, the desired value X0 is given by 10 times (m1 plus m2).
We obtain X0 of 431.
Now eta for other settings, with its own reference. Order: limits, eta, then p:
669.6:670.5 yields 0.54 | 1.08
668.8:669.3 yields 0.52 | 1.03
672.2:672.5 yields 0.46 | 0.93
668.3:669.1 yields 0.53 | 1.06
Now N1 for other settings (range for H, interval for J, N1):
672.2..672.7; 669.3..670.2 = 12.0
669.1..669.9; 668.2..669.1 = 12.6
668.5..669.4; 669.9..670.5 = 12.9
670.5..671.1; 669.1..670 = 13.0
